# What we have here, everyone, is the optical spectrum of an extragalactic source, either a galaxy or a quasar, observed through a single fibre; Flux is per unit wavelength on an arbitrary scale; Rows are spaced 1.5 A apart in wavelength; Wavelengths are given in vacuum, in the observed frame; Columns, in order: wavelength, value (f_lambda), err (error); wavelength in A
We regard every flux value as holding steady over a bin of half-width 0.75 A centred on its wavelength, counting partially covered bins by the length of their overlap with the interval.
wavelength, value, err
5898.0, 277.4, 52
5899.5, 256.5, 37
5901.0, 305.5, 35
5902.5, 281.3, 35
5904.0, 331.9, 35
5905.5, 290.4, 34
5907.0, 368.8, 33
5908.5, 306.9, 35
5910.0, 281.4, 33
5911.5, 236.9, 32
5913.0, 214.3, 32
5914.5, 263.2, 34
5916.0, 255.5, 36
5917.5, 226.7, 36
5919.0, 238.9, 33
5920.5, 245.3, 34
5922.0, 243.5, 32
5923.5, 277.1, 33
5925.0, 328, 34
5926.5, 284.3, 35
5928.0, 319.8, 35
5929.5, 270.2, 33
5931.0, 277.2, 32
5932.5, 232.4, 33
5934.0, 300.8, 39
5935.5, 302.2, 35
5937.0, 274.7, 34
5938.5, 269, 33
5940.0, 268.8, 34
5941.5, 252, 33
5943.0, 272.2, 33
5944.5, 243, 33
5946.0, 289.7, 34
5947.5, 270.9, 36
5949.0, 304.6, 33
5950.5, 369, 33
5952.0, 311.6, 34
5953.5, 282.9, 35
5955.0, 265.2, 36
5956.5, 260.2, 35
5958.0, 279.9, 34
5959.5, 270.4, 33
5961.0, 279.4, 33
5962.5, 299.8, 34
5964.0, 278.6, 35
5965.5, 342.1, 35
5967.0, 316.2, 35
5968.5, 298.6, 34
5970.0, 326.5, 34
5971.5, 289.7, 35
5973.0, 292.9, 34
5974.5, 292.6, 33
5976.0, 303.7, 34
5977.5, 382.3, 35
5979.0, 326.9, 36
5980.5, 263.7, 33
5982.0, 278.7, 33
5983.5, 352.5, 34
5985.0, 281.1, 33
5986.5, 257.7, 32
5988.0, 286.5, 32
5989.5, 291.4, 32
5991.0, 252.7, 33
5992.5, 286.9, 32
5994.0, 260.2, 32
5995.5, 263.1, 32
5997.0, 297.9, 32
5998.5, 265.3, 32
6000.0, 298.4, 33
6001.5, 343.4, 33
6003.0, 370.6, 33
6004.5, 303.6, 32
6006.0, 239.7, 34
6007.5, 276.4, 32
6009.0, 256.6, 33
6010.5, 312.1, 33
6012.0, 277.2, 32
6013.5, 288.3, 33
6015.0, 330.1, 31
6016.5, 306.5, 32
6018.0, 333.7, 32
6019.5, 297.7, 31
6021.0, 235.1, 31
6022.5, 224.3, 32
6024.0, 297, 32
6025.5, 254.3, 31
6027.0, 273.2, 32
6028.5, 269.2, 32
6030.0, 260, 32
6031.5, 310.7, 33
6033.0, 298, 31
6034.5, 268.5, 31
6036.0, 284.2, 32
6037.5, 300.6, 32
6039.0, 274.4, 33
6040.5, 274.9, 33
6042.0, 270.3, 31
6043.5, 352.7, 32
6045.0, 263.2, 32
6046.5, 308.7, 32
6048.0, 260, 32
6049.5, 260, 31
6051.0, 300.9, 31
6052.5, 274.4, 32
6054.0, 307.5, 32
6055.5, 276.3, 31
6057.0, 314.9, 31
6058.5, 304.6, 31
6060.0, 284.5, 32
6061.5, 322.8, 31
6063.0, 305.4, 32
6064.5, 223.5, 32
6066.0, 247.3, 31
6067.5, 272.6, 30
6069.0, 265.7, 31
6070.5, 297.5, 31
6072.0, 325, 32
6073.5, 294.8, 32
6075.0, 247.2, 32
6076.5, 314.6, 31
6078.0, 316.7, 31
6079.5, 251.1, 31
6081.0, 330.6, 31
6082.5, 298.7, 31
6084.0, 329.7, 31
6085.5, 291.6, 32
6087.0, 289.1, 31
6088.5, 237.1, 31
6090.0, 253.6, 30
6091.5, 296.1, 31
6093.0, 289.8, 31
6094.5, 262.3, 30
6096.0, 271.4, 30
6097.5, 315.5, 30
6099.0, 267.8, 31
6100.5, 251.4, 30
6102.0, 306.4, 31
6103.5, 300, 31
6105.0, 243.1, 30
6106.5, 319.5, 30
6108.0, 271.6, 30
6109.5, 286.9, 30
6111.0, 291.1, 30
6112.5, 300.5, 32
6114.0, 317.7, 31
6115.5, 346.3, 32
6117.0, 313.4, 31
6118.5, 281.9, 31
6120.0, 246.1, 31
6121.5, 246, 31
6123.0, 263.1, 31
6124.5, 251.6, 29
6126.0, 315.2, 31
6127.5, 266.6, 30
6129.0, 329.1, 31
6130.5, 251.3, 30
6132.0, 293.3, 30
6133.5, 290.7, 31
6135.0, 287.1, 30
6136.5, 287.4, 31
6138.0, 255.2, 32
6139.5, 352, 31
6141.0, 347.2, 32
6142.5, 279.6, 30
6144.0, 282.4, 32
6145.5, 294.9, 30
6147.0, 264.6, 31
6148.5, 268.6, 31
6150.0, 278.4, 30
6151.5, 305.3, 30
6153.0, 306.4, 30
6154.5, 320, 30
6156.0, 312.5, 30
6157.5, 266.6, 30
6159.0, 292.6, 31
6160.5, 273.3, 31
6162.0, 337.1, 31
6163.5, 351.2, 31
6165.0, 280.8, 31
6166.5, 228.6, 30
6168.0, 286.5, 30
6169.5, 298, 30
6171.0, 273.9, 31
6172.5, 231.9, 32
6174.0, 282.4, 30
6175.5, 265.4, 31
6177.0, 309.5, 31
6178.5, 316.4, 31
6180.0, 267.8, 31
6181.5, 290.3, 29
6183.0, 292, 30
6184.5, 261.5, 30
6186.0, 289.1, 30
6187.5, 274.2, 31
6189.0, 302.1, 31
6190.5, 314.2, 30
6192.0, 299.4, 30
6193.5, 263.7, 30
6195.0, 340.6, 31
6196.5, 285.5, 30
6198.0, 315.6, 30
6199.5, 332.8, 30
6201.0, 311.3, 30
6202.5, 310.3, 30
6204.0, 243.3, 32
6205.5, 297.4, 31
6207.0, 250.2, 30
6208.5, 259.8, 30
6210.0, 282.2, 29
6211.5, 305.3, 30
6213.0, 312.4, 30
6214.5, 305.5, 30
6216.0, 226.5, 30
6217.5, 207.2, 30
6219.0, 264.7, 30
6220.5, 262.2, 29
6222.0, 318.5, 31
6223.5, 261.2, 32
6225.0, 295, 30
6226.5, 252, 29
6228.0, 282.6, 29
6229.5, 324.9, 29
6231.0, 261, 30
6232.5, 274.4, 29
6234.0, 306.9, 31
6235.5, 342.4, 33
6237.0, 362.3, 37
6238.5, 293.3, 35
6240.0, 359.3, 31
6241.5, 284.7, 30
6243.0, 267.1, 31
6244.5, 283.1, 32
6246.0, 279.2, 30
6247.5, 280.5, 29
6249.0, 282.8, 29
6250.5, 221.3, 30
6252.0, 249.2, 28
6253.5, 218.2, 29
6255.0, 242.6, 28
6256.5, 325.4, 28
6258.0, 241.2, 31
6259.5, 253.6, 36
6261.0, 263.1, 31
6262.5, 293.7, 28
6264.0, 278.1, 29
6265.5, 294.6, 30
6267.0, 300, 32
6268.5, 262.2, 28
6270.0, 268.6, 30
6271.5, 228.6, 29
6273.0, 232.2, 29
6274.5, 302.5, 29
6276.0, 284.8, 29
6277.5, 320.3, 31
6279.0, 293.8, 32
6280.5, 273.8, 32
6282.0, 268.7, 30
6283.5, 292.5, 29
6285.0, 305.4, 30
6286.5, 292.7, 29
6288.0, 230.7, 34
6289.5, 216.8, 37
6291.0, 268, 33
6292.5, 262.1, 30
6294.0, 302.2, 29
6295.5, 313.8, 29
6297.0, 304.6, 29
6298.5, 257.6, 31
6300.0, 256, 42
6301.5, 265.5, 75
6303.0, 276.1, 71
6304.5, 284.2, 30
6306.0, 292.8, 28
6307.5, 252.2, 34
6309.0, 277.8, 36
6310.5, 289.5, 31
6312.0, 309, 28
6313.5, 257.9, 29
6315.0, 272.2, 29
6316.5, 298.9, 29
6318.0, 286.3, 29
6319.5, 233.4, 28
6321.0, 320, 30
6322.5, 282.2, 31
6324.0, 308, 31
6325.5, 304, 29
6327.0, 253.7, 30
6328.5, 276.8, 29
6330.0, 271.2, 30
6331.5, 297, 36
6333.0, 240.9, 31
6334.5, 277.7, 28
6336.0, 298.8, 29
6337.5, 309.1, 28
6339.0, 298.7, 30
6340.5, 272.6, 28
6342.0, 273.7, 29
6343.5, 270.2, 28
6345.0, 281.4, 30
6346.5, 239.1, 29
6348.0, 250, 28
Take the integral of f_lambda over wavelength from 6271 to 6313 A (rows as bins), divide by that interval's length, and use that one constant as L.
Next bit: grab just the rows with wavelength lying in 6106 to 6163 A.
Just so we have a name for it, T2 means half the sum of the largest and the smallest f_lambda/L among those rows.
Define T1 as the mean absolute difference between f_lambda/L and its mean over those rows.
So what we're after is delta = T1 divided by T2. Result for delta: 0.078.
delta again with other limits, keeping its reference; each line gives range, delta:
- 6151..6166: 0.068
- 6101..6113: 0.060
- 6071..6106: 0.089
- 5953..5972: 0.064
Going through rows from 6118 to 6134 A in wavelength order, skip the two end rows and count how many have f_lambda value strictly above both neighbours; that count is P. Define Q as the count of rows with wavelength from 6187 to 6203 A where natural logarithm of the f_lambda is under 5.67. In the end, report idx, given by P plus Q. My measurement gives 7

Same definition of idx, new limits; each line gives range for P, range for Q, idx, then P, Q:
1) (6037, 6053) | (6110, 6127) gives 9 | 4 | 5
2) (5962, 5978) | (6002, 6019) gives 8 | 3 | 5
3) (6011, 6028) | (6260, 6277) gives 10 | 3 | 7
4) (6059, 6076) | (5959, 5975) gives 7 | 3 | 4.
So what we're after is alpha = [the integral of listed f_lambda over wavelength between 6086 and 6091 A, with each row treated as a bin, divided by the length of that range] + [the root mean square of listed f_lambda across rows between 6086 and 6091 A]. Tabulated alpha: 524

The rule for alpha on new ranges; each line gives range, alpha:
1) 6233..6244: 633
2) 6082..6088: 602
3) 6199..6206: 598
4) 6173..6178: 571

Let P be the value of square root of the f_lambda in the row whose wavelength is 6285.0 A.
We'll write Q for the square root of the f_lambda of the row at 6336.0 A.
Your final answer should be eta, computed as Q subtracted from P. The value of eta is 0.2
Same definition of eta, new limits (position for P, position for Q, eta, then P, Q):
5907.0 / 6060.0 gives 2.3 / 19.2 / 16.9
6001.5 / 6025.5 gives 2.6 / 18.5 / 15.9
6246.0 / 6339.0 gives -0.6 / 16.7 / 17.3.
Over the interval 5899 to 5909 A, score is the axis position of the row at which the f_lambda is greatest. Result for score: 5907.0 A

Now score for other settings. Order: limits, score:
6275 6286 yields 6277.5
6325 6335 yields 6325.5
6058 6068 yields 6061.5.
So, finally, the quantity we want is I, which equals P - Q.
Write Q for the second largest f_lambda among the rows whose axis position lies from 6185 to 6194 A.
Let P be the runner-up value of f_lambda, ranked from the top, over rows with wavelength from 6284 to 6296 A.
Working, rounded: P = 305.4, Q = 302.1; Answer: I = 3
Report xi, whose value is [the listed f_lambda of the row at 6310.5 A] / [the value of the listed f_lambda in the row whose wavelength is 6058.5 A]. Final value 0.950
